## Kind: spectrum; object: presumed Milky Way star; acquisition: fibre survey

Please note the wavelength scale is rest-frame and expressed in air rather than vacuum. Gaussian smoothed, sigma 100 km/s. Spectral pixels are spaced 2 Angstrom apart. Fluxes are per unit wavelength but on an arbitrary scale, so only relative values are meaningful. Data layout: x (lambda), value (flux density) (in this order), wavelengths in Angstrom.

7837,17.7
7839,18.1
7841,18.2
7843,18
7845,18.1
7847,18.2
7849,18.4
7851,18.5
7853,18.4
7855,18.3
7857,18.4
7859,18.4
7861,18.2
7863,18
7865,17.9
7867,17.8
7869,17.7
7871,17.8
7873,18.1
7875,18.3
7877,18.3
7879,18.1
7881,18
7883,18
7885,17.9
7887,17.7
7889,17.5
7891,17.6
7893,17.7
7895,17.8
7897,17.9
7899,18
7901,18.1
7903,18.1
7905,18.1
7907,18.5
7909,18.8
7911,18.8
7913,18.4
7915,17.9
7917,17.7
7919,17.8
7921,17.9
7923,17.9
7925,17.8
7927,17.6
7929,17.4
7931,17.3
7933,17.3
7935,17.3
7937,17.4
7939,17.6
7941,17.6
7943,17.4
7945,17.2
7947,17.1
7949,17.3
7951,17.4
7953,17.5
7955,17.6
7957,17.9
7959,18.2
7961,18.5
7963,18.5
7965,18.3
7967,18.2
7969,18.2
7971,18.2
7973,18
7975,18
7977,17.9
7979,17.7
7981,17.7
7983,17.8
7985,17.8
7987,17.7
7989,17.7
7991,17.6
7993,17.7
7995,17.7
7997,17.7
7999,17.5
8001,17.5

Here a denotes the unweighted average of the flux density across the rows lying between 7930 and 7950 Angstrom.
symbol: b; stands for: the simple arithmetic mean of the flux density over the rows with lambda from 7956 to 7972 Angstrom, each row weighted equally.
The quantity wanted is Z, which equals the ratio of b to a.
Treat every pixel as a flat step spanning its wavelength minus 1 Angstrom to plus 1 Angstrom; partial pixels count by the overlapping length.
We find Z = 1.05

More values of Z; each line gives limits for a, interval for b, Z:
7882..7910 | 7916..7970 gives 0.98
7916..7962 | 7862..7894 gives 1.02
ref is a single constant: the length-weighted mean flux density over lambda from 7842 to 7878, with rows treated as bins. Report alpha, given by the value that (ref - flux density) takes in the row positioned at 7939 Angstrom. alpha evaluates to 0.6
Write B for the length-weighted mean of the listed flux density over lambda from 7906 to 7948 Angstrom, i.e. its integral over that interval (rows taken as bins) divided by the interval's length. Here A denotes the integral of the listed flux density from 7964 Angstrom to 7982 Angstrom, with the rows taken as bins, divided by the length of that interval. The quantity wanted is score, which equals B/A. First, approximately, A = 18.0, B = 17.7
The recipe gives 0.985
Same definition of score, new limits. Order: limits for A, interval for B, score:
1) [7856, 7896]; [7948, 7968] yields 0.999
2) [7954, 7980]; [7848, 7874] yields 1.003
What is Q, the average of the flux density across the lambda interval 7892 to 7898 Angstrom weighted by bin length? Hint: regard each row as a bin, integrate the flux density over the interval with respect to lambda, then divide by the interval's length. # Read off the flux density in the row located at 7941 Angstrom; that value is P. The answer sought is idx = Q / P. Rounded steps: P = 17.6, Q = 17.8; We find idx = 1.011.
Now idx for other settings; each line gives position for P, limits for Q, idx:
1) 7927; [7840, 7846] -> 1.028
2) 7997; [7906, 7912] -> 1.056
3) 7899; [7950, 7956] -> 0.972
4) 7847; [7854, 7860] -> 1.009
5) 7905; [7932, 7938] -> 0.958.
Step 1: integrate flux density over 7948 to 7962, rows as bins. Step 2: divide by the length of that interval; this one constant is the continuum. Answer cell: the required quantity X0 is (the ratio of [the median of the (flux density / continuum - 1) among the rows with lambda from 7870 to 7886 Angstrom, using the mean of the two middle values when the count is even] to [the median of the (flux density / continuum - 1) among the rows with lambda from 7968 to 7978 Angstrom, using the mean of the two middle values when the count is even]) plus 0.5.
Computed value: 2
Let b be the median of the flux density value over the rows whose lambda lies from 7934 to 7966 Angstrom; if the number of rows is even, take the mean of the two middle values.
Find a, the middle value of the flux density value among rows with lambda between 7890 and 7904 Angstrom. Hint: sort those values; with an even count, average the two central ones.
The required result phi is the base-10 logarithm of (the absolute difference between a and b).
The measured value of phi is -0.46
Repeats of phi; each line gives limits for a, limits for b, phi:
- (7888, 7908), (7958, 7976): -0.60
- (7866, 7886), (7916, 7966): -0.40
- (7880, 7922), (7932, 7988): -0.70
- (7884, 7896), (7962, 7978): -0.30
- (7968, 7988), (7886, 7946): -1.00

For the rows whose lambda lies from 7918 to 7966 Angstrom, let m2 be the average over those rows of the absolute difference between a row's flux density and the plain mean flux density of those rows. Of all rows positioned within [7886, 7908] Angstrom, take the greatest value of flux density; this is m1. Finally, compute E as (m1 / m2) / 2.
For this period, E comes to 29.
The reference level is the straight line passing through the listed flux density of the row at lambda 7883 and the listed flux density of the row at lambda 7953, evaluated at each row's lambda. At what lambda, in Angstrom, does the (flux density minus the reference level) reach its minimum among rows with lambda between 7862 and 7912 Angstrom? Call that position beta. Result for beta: 7889 Angstrom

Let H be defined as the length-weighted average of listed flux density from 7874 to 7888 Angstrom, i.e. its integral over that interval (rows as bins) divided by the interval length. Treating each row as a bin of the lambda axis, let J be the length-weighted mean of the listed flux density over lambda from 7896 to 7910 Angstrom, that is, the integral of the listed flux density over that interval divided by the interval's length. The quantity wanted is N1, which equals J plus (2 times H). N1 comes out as 54.3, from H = 18.0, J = 18.2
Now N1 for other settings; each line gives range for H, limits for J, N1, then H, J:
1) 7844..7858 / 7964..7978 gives 54.8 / 18.3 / 18.1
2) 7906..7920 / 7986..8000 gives 54.2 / 18.3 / 17.7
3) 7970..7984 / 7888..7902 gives 53.6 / 17.9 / 17.8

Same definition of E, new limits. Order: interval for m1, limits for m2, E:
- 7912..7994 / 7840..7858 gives 68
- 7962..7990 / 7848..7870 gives 38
